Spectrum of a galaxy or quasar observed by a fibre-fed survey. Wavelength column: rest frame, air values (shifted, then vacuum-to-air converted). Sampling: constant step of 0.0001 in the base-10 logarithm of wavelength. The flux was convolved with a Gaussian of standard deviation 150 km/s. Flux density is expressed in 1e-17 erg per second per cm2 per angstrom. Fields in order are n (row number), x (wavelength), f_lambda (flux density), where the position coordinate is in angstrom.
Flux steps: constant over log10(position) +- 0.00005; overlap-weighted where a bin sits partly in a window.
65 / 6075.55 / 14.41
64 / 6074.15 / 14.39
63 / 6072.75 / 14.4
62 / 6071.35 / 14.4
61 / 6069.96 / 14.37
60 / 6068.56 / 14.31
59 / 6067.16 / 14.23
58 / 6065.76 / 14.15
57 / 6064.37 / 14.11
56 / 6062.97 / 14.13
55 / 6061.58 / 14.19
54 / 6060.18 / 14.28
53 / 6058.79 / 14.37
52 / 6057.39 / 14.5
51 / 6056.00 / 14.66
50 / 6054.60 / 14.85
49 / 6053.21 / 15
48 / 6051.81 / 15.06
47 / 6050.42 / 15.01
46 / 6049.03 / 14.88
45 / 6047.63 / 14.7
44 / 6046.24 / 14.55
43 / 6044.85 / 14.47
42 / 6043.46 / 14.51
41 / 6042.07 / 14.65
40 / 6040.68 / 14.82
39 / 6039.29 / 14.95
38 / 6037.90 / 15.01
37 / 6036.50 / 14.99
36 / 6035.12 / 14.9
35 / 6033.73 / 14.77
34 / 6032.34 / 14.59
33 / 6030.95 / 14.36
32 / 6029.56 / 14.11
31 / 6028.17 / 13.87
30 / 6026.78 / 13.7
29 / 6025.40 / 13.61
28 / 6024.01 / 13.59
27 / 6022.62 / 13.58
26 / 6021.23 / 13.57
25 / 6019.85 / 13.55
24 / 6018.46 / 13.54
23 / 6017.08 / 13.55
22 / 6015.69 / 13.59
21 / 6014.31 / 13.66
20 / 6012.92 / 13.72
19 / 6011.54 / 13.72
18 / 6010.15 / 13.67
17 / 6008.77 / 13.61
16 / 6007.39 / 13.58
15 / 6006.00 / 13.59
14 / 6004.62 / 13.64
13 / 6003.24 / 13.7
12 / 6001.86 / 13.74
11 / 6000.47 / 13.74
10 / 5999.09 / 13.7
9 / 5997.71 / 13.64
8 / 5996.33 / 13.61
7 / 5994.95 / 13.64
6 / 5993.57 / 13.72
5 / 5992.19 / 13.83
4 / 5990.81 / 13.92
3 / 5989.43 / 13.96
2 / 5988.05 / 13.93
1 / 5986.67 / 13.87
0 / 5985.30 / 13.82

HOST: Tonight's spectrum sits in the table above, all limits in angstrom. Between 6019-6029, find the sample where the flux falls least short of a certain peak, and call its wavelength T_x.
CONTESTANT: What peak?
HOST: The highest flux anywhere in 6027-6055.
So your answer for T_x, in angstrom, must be 6028.17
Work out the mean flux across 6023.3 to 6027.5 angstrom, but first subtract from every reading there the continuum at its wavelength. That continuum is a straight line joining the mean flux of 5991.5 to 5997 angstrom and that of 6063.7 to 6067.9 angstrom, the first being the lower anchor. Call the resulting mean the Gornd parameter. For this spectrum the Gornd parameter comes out -0.27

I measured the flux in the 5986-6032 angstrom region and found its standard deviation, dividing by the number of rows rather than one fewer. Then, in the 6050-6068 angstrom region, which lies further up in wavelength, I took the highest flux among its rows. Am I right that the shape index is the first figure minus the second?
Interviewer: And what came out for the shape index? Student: -14.9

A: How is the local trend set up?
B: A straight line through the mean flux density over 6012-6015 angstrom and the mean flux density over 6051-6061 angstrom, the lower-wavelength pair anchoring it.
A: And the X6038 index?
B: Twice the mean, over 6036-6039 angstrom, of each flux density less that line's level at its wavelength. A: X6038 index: 1.5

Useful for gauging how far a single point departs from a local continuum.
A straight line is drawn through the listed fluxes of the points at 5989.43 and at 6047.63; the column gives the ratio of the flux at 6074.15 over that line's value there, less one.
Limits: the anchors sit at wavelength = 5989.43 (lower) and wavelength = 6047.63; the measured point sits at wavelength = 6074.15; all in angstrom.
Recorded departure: -0.043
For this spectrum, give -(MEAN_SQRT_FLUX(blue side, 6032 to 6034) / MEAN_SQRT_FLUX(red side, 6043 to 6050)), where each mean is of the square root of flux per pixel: -1.00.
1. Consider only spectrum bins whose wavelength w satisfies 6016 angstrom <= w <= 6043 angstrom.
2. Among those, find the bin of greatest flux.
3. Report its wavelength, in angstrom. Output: 6037.90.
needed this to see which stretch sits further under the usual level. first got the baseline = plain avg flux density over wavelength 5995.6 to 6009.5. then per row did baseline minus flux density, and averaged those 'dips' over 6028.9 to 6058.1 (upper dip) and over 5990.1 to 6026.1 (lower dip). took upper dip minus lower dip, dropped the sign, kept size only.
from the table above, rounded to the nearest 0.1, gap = 1.1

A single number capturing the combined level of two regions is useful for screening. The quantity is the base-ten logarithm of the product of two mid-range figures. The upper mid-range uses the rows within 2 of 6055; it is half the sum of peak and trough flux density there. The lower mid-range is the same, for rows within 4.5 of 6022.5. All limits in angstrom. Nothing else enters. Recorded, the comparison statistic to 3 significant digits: 2.31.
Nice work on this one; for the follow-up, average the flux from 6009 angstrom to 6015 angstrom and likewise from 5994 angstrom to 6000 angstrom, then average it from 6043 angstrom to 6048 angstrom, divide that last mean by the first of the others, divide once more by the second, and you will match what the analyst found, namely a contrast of 0.0779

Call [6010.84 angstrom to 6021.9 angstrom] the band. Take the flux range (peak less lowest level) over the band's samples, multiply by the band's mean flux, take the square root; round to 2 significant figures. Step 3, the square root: 1.6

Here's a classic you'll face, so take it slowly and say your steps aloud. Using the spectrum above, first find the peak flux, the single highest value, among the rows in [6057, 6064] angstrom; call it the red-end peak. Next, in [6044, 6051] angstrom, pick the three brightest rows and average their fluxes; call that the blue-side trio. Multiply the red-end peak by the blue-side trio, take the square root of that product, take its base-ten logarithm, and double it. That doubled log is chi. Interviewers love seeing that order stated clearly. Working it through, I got 2.33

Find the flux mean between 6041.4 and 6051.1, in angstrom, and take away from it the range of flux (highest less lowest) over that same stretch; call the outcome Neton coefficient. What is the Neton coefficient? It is 14.1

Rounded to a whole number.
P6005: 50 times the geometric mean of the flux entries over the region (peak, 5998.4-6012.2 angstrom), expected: 683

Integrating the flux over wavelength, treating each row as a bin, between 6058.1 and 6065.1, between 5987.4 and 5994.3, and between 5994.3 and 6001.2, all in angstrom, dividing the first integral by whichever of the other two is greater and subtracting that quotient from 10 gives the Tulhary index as 8.96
